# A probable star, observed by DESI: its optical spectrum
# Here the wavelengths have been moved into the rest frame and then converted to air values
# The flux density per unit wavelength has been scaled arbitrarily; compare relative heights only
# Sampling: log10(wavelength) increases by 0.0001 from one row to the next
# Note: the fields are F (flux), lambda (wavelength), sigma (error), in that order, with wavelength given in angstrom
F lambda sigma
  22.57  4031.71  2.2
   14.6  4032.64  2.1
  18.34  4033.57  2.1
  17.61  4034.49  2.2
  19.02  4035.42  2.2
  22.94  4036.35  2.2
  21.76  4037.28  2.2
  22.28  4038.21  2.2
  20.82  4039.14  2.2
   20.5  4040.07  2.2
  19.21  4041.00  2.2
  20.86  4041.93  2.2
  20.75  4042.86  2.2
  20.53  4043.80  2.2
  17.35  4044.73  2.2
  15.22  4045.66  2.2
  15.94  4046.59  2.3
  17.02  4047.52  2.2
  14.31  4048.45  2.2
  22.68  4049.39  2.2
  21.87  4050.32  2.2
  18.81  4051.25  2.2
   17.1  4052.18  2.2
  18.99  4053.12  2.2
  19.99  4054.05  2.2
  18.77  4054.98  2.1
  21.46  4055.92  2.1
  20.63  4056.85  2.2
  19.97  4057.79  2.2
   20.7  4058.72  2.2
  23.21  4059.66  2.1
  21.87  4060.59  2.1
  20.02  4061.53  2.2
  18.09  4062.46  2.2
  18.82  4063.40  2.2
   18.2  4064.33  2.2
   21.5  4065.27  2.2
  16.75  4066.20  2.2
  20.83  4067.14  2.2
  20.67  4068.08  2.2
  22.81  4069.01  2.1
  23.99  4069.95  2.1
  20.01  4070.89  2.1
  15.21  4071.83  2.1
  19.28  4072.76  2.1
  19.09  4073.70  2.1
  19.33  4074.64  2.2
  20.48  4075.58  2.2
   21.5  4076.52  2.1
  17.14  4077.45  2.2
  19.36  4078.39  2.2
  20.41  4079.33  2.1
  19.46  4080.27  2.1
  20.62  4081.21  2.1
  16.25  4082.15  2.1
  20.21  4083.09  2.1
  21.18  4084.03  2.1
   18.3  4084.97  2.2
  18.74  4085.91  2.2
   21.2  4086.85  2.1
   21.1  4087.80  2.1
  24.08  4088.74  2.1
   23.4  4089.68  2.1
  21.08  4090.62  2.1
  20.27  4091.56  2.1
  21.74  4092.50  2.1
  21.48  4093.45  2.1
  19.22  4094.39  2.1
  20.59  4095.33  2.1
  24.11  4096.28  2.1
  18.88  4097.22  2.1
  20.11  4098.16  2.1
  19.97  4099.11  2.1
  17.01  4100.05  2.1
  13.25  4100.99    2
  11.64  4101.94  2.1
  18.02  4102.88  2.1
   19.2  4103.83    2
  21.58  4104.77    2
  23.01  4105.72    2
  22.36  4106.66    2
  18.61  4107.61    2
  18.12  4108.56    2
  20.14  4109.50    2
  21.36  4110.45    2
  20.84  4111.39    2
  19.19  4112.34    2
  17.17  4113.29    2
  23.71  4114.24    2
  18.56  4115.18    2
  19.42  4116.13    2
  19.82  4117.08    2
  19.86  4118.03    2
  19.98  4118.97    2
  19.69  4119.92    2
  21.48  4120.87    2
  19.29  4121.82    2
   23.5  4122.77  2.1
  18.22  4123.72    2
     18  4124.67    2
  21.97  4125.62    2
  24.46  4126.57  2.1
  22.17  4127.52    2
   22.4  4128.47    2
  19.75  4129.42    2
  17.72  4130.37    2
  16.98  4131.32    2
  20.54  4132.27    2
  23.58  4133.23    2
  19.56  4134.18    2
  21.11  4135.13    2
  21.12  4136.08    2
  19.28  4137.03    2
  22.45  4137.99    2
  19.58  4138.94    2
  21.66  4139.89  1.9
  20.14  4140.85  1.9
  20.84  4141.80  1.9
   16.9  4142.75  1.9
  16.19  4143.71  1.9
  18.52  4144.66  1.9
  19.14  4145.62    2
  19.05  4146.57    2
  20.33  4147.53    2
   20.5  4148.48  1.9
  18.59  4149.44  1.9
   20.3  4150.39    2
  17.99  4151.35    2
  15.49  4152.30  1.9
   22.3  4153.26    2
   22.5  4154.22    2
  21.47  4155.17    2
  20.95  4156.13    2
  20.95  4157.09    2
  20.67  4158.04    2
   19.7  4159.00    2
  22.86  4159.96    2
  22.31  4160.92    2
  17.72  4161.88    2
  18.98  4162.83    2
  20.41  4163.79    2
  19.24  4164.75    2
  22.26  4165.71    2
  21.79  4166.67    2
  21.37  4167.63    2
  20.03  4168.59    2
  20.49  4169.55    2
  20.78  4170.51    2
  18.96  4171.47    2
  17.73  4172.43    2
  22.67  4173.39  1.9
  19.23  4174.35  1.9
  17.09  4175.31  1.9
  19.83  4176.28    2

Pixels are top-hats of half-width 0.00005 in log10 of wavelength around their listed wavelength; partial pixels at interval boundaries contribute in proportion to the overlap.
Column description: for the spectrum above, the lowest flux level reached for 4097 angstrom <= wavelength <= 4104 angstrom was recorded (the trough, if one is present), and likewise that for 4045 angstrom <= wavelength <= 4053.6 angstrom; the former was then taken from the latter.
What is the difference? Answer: 3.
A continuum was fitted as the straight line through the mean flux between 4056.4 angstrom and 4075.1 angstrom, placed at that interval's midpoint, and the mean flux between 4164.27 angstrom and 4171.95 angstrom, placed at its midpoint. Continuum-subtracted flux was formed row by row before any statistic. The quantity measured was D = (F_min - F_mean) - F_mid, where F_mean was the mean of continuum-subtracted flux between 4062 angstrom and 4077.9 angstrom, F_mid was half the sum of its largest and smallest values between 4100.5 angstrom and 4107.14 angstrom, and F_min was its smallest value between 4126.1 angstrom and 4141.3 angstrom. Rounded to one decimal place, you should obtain -0.1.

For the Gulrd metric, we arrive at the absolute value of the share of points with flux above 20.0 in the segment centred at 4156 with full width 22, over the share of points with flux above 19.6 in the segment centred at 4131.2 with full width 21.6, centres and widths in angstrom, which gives 0.93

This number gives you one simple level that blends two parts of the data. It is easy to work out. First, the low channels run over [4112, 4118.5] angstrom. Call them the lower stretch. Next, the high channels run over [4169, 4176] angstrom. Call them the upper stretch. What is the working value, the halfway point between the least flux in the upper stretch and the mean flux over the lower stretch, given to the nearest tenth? 18.4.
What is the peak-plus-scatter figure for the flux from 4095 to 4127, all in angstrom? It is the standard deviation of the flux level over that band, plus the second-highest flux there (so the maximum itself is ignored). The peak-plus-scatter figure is 26.8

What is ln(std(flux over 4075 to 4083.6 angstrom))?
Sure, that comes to 0.5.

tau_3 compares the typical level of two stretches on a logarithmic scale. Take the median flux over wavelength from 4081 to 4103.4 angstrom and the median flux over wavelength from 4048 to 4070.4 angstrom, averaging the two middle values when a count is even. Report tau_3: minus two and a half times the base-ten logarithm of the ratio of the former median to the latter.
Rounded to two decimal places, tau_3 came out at 0.00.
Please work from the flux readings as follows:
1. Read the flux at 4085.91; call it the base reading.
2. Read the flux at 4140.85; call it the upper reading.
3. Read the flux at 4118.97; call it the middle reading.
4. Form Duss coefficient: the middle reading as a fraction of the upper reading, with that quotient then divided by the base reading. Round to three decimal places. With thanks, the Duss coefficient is 0.053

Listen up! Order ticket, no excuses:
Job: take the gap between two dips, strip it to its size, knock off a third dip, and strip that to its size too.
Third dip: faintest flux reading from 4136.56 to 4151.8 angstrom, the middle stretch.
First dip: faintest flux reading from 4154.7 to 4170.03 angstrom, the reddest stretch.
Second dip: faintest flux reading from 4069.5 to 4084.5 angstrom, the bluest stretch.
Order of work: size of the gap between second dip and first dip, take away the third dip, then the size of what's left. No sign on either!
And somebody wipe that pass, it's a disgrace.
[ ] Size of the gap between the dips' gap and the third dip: 13.7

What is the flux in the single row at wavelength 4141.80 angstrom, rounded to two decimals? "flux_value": 20.84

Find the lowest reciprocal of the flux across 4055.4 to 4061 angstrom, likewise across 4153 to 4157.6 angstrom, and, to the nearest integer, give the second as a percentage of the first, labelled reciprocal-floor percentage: 103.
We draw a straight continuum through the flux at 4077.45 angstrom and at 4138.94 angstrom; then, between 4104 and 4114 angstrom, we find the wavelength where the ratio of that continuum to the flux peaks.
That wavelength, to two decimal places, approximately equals 4113.29 angstrom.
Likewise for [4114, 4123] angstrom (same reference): 4115.18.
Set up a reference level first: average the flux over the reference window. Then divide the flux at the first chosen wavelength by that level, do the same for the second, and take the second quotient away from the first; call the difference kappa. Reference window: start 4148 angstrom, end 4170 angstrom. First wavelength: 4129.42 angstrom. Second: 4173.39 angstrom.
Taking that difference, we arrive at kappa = -0.14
